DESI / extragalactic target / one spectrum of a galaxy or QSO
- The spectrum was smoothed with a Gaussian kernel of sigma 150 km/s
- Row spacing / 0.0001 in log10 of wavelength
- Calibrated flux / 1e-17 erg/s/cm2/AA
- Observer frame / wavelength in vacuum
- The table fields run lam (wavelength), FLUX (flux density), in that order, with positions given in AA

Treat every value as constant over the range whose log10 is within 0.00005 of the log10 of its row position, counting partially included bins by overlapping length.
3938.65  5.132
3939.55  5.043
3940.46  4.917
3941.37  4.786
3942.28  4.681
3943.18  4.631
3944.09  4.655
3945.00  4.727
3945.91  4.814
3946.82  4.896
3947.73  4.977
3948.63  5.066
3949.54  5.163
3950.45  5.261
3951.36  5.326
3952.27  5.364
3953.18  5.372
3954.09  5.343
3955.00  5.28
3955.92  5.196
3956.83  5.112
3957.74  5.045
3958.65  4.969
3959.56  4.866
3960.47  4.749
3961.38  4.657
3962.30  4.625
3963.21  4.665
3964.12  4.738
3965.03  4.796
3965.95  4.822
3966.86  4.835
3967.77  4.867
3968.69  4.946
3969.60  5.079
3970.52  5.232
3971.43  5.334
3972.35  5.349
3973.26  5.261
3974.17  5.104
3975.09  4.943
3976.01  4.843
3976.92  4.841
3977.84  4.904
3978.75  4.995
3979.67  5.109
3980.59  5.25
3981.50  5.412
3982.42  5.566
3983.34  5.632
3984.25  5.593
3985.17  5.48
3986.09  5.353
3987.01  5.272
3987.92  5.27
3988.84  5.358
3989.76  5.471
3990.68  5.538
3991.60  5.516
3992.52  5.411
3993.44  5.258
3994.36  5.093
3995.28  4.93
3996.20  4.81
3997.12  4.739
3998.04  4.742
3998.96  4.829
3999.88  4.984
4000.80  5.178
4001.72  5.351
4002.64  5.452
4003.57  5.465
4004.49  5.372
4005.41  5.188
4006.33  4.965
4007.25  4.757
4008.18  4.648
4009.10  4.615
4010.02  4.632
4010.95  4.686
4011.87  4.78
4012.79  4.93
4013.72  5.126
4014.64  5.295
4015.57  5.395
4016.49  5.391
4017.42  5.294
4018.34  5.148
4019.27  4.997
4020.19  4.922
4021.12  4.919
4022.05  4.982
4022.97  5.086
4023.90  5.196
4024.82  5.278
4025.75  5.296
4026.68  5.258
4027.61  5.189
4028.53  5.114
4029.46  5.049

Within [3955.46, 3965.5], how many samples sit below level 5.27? 11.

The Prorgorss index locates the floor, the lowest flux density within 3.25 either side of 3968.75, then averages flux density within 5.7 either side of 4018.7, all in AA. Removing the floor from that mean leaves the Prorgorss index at 0.32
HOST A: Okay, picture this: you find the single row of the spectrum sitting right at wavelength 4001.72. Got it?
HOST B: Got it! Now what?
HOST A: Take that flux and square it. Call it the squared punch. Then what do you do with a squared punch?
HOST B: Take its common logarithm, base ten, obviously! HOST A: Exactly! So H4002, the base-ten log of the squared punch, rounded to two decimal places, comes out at 1.46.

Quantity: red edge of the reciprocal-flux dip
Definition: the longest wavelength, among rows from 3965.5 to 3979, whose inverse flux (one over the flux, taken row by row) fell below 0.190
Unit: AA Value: 3972.35 AA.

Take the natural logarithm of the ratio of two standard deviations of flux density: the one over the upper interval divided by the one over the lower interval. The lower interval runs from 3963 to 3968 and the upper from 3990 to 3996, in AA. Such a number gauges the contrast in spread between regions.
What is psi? 1.2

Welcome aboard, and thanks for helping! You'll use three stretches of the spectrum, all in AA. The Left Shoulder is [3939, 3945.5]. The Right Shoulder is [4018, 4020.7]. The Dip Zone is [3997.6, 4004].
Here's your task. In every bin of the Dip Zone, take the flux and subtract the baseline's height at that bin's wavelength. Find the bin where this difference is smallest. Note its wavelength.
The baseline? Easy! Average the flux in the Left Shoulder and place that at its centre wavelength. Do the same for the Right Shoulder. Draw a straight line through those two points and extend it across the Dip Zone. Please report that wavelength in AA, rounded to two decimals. 3998.04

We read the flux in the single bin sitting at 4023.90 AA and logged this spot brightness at 5.196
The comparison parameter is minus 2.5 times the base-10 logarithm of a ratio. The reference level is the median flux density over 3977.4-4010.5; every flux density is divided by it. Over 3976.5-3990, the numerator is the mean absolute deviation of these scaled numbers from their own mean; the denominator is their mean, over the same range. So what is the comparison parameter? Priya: 3.6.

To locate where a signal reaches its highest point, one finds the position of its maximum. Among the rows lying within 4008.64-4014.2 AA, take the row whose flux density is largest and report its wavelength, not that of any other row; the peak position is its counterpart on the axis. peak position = 4013.72 AA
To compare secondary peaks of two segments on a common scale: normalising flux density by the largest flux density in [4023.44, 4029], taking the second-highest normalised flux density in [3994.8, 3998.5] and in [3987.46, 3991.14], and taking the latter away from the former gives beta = -0.125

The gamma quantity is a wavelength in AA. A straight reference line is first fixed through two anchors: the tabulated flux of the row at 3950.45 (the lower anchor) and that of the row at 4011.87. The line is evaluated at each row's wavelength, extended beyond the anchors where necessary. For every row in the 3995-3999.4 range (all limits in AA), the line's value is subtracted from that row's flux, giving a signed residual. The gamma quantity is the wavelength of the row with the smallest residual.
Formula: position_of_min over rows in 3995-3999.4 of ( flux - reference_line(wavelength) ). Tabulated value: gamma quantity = 3997.12 AA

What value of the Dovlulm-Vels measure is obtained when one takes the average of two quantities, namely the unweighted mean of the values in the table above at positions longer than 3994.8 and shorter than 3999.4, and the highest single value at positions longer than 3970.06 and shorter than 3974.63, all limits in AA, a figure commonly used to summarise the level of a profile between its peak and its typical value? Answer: 5.08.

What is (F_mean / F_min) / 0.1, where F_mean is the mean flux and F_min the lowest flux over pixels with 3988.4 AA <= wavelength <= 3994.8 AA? 10.6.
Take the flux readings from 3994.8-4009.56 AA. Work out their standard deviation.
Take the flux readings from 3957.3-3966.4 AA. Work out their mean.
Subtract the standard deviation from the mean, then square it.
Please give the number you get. 20.3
